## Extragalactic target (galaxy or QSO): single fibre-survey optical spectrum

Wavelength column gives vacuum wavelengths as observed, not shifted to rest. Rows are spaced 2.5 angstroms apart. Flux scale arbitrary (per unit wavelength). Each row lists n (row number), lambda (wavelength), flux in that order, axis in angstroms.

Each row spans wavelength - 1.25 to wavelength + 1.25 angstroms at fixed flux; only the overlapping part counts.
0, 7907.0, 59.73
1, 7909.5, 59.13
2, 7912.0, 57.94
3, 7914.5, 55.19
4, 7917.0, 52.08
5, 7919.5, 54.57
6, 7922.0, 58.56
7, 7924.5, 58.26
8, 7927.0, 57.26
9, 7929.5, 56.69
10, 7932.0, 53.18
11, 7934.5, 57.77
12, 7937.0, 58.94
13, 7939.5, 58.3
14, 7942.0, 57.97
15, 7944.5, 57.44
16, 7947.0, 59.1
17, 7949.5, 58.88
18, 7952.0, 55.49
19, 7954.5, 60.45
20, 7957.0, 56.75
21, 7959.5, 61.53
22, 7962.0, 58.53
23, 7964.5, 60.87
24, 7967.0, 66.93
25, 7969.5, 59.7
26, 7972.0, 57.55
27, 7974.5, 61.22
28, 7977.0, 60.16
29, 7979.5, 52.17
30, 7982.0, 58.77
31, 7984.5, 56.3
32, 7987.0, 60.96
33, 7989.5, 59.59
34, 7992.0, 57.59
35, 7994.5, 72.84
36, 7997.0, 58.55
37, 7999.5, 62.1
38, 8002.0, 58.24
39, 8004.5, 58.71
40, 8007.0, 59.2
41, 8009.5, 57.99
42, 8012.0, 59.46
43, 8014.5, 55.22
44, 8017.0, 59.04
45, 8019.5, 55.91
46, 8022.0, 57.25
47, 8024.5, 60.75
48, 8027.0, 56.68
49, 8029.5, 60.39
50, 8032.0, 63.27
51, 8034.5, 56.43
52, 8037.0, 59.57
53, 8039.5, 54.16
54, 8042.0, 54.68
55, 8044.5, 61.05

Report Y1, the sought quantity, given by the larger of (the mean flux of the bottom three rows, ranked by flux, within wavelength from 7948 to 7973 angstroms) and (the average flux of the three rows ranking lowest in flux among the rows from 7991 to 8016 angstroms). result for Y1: 56.9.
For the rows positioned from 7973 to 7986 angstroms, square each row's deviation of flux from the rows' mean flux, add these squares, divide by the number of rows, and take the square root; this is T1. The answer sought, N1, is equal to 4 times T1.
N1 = 12.9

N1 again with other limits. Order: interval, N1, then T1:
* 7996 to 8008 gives 5.6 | 1.4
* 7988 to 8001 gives 22.2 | 5.6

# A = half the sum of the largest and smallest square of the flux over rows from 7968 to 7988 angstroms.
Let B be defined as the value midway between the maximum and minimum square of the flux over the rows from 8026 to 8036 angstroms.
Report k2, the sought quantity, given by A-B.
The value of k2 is -359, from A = 3235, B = 3594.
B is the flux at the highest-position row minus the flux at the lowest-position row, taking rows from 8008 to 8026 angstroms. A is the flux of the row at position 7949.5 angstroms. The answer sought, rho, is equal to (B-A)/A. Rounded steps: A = 58.88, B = 2.8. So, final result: -0.953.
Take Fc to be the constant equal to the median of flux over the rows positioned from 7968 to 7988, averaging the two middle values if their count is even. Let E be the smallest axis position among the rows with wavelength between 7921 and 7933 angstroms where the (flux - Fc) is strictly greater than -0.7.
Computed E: 7922.0 angstroms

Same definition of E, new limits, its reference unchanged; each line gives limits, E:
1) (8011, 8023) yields 8012.0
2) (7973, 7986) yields 7974.5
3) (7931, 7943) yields 7937.0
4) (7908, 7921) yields 7909.5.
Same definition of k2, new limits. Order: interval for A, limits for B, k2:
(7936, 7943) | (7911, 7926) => 346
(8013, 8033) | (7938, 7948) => 130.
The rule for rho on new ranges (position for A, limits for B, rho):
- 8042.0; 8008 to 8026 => -0.950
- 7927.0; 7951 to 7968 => -0.800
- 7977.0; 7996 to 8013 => -0.985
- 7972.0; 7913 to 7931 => -0.974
